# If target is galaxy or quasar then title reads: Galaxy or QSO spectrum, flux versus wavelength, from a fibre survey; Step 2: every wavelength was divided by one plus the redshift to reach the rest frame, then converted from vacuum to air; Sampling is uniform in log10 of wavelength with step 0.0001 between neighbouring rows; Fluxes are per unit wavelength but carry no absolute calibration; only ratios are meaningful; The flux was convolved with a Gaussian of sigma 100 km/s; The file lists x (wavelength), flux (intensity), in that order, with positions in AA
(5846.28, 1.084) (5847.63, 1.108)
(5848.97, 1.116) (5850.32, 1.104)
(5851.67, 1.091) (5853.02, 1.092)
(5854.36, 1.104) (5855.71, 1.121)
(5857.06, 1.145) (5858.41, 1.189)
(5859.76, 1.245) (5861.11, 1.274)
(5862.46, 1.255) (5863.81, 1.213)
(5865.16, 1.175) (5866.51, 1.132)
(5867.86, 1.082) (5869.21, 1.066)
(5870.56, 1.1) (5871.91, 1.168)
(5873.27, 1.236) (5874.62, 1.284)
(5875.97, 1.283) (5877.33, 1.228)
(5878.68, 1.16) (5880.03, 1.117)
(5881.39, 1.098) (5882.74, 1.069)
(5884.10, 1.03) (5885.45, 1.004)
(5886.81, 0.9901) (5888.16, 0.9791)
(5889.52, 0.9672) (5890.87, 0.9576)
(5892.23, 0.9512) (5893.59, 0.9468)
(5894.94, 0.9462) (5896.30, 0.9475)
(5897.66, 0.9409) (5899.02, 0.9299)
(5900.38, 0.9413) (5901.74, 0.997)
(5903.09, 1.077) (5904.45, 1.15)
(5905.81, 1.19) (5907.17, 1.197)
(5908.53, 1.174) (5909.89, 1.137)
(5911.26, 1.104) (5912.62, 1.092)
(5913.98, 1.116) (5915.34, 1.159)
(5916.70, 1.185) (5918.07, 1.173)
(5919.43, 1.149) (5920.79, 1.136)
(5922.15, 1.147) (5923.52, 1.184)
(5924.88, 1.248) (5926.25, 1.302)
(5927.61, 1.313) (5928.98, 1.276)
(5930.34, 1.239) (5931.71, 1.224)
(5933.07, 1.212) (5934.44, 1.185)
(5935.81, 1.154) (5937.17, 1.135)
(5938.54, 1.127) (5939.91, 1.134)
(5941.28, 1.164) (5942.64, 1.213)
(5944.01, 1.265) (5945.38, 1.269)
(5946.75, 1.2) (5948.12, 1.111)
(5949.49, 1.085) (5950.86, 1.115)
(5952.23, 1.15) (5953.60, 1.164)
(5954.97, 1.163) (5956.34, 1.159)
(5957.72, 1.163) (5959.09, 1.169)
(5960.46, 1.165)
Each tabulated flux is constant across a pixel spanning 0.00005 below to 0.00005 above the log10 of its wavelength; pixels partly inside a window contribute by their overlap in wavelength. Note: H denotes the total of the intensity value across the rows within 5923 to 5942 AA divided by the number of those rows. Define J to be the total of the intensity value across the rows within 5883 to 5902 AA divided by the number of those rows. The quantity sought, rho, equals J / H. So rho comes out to 0.80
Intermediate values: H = 1.21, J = 0.97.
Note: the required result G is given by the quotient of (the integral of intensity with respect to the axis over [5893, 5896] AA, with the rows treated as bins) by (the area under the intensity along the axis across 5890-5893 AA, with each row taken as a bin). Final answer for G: 0.99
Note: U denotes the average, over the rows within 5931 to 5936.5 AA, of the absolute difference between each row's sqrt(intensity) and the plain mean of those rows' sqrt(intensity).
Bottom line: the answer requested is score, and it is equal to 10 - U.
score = 9.989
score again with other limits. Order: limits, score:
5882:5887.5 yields 9.987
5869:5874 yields 9.972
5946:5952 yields 9.983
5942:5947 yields 9.986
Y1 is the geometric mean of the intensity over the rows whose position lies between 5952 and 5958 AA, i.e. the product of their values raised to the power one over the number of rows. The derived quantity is 1.16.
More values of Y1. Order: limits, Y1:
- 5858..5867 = 1.21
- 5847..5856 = 1.11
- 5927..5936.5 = 1.23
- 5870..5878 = 1.21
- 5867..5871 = 1.08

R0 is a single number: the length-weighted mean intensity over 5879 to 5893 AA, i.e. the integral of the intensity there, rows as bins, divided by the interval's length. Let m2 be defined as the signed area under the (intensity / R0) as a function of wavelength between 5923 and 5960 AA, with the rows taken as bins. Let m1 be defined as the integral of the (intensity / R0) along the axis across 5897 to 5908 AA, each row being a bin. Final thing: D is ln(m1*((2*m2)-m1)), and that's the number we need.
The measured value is 6.7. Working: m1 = 11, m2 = 43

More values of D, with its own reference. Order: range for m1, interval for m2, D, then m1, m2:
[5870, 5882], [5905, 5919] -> 5.5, 14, 16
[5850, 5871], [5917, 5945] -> 6.9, 24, 33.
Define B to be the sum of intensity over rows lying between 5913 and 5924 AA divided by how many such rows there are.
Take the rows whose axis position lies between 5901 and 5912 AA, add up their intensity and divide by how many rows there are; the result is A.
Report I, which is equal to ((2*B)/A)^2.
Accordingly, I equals 4.2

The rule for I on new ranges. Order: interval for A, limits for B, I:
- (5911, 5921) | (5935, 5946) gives 4.3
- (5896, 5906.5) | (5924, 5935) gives 6.0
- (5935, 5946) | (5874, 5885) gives 3.8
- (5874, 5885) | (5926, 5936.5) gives 4.6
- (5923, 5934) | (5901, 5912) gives 3.3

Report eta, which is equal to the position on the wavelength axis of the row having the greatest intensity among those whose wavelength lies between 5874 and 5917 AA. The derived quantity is 5874.62 AA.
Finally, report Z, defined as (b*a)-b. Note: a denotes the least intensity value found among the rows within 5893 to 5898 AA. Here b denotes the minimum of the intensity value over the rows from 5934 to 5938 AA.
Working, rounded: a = 0.9409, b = 1.135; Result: -0.07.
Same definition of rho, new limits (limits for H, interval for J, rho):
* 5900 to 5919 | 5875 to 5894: 0.94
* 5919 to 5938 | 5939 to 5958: 0.97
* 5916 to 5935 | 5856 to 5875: 0.98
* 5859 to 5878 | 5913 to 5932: 1.01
